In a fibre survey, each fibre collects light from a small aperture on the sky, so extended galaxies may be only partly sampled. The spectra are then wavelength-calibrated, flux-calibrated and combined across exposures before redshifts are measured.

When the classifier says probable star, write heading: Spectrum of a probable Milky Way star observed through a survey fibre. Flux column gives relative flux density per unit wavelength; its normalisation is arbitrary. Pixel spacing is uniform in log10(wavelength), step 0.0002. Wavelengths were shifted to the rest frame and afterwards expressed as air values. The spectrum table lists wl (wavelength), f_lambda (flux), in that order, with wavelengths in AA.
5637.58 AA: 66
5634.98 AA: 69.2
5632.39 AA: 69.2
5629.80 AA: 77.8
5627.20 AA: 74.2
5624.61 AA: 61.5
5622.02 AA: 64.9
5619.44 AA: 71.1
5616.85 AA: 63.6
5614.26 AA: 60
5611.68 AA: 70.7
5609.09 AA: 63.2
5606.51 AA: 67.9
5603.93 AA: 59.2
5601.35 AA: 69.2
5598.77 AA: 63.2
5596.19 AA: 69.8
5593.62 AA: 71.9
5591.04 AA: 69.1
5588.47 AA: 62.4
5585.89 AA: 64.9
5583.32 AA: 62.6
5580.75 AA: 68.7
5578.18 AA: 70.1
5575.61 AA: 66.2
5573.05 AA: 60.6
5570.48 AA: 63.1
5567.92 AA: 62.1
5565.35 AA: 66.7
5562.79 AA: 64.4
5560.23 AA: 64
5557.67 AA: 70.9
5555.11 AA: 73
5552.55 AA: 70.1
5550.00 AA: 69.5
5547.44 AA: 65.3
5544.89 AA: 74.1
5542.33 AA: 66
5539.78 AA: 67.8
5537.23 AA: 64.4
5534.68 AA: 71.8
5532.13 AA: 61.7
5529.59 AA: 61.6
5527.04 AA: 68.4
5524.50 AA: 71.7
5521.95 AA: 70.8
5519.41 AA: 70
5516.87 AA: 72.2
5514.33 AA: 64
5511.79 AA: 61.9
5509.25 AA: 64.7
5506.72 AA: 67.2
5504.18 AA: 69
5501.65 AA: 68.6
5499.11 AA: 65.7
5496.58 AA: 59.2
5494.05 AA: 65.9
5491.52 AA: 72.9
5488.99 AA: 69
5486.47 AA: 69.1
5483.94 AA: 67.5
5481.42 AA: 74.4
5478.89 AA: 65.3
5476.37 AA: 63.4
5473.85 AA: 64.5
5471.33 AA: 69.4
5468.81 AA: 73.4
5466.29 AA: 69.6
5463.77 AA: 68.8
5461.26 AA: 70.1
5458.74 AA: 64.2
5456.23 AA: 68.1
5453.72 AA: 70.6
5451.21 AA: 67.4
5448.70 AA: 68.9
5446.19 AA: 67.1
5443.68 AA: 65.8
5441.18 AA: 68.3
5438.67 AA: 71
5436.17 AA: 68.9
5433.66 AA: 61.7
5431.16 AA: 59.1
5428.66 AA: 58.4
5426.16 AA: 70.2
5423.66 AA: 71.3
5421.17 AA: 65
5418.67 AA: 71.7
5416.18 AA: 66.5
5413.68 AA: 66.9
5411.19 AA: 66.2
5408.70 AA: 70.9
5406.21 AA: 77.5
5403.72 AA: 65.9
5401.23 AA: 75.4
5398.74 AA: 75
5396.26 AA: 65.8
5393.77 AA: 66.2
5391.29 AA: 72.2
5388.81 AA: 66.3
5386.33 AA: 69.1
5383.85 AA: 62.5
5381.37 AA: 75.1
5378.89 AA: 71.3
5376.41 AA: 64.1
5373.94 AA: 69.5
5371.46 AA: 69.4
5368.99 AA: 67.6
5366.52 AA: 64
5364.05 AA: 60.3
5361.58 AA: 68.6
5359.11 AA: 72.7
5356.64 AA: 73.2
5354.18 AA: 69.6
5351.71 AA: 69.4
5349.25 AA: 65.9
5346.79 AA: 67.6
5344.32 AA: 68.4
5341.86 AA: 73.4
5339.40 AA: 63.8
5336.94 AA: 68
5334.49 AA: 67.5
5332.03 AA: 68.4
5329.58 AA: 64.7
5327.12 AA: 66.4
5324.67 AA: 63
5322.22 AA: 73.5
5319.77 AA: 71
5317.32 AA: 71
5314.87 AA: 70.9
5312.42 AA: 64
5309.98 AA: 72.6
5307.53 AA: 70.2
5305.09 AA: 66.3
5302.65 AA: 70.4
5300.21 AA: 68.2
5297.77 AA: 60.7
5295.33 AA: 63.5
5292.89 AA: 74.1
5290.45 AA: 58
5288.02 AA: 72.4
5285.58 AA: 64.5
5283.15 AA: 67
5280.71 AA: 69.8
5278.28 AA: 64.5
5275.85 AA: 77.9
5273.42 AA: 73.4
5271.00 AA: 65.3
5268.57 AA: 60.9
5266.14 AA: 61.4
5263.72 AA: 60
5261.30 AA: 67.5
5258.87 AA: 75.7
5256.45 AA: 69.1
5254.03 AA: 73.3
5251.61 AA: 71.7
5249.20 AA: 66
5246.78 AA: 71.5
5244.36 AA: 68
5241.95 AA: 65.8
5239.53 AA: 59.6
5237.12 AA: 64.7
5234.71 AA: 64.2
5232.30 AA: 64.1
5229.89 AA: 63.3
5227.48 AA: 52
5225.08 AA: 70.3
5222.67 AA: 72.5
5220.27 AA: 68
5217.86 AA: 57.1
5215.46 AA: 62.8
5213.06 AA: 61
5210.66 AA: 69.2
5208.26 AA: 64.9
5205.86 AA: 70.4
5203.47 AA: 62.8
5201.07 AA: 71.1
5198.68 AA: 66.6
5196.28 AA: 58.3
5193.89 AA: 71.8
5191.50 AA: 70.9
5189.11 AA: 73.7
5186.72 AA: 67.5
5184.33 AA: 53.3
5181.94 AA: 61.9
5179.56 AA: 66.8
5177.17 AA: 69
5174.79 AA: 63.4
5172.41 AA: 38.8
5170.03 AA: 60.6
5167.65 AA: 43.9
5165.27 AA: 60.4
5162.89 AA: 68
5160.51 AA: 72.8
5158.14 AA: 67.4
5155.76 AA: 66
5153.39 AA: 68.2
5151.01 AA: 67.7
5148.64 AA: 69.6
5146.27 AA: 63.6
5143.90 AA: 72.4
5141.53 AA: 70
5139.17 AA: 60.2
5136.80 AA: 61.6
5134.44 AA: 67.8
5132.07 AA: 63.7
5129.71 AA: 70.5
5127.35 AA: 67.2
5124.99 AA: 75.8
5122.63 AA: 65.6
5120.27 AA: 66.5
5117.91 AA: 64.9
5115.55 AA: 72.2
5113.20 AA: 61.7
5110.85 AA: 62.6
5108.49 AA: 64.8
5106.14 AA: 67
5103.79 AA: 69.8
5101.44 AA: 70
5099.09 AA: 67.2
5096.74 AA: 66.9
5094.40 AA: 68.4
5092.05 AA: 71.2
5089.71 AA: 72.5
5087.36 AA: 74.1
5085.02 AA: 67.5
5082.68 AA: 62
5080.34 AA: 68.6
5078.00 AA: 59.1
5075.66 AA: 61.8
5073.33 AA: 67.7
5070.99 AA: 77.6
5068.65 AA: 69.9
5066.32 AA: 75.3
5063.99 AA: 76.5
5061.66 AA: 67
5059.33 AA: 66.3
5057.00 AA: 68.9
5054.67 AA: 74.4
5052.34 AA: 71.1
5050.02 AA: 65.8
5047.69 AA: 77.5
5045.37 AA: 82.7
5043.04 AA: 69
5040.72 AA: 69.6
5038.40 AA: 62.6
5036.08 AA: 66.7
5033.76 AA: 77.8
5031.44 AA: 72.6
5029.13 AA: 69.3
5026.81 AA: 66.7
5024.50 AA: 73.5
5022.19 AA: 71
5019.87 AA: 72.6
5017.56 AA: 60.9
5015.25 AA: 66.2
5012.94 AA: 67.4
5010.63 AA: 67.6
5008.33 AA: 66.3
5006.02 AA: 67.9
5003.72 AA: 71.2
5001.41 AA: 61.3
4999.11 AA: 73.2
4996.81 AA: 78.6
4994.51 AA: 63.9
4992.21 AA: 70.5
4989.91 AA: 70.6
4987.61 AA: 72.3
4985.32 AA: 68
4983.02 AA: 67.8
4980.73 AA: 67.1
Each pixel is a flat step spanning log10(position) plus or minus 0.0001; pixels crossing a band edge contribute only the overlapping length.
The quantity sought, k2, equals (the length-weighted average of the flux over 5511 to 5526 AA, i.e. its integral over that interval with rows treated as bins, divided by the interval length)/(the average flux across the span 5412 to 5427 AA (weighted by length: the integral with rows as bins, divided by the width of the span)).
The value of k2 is 1.00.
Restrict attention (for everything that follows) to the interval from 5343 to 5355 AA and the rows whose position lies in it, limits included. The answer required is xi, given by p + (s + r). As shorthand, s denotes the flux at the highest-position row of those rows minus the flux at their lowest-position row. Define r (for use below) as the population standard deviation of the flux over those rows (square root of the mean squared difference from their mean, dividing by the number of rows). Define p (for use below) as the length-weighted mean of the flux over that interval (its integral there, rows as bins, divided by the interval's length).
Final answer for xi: 71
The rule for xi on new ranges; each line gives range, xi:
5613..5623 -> 74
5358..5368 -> 62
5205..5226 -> 71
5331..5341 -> 64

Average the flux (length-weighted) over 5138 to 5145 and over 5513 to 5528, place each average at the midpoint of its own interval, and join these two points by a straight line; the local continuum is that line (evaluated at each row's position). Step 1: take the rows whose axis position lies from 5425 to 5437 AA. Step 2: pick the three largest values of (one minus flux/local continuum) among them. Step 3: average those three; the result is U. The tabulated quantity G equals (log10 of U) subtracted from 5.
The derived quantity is 5.87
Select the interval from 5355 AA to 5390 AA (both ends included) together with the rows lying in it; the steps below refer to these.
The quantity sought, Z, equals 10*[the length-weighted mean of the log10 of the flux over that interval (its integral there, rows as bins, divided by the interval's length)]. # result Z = 18.3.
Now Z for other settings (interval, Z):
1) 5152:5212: 18.0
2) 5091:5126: 18.3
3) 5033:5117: 18.4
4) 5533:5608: 18.2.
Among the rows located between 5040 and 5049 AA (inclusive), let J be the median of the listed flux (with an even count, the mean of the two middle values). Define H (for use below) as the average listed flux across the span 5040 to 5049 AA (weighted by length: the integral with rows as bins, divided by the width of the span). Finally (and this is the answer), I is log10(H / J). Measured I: 0.007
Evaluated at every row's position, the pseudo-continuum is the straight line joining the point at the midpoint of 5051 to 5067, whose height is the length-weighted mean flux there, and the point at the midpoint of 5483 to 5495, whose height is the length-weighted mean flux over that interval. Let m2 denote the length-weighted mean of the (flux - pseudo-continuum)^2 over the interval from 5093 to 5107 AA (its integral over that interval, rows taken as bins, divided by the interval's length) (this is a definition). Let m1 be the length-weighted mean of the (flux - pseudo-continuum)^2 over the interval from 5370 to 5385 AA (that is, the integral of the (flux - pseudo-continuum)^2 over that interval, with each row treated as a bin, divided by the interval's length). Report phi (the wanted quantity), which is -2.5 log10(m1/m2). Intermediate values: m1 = 18.5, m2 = 9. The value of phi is -0.77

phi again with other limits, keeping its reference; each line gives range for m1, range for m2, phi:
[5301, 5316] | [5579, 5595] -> 0.57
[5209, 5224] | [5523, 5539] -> -0.98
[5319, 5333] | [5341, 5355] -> -1.23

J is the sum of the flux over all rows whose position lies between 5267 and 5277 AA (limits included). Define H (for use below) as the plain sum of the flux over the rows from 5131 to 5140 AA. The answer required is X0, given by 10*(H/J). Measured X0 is 9.1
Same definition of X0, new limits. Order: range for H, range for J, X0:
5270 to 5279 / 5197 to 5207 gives 10.4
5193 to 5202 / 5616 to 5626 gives 10.3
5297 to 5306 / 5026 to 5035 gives 9.3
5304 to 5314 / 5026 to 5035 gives 9.5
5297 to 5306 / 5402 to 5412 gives 9.5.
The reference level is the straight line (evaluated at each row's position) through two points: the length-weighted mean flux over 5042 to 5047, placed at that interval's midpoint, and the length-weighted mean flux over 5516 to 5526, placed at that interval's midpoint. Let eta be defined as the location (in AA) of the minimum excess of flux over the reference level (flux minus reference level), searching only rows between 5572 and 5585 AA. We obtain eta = 5573.05 AA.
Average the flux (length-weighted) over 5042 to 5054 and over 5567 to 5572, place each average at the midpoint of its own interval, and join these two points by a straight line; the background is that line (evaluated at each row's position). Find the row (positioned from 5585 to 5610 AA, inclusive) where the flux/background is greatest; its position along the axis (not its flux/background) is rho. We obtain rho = 5593.62 AA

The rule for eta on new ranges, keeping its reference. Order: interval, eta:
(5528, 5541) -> 5529.59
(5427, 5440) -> 5428.66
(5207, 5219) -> 5217.86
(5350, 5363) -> 5361.58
